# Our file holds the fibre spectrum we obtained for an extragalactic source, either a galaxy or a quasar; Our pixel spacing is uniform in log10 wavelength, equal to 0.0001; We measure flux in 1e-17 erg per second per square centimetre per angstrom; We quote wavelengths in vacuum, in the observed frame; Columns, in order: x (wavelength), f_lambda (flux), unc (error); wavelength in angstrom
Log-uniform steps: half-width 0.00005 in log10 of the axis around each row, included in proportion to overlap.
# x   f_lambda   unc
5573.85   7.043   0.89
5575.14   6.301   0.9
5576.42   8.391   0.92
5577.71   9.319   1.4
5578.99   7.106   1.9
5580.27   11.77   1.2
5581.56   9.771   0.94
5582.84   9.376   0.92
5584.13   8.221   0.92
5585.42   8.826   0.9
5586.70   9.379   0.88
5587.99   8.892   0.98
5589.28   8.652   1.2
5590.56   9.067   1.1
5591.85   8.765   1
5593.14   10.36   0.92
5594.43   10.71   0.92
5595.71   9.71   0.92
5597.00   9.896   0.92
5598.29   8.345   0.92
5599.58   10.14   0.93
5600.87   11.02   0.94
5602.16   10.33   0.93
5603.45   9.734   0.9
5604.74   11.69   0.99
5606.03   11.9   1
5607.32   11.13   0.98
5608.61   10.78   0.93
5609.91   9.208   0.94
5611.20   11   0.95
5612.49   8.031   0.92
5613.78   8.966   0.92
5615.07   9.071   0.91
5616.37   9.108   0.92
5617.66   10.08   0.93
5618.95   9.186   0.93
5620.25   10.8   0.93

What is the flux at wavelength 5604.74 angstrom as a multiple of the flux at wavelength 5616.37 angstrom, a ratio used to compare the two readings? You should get 1.28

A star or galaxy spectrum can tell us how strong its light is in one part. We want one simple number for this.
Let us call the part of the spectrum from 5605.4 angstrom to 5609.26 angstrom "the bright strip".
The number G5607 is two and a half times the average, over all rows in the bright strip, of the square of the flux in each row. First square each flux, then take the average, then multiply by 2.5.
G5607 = 318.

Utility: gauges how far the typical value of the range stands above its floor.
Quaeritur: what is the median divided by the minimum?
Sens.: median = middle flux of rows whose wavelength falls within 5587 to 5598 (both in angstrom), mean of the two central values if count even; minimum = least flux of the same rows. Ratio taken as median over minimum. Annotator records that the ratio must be 1.09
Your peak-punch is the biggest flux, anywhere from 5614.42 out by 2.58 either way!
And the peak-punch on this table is 9.108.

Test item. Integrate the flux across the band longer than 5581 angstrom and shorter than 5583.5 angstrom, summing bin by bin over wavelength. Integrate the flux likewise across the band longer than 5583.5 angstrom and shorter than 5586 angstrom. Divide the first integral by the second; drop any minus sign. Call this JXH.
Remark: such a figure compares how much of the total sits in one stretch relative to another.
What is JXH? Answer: 1.12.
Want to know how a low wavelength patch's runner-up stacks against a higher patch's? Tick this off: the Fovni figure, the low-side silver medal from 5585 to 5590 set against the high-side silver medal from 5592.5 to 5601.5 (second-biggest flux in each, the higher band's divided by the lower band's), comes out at 1.20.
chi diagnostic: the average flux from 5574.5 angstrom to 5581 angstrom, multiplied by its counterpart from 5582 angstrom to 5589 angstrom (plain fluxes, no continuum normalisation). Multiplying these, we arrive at 77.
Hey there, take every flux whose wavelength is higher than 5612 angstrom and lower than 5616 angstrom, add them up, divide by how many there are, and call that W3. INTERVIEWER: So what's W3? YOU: 8.7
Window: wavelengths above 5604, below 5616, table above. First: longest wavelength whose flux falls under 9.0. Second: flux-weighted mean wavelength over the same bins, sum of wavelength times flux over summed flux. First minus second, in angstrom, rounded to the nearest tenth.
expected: 4.2 angstrom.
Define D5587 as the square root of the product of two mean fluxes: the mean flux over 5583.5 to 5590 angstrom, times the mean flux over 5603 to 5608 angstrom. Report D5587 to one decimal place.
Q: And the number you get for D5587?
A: 9.9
